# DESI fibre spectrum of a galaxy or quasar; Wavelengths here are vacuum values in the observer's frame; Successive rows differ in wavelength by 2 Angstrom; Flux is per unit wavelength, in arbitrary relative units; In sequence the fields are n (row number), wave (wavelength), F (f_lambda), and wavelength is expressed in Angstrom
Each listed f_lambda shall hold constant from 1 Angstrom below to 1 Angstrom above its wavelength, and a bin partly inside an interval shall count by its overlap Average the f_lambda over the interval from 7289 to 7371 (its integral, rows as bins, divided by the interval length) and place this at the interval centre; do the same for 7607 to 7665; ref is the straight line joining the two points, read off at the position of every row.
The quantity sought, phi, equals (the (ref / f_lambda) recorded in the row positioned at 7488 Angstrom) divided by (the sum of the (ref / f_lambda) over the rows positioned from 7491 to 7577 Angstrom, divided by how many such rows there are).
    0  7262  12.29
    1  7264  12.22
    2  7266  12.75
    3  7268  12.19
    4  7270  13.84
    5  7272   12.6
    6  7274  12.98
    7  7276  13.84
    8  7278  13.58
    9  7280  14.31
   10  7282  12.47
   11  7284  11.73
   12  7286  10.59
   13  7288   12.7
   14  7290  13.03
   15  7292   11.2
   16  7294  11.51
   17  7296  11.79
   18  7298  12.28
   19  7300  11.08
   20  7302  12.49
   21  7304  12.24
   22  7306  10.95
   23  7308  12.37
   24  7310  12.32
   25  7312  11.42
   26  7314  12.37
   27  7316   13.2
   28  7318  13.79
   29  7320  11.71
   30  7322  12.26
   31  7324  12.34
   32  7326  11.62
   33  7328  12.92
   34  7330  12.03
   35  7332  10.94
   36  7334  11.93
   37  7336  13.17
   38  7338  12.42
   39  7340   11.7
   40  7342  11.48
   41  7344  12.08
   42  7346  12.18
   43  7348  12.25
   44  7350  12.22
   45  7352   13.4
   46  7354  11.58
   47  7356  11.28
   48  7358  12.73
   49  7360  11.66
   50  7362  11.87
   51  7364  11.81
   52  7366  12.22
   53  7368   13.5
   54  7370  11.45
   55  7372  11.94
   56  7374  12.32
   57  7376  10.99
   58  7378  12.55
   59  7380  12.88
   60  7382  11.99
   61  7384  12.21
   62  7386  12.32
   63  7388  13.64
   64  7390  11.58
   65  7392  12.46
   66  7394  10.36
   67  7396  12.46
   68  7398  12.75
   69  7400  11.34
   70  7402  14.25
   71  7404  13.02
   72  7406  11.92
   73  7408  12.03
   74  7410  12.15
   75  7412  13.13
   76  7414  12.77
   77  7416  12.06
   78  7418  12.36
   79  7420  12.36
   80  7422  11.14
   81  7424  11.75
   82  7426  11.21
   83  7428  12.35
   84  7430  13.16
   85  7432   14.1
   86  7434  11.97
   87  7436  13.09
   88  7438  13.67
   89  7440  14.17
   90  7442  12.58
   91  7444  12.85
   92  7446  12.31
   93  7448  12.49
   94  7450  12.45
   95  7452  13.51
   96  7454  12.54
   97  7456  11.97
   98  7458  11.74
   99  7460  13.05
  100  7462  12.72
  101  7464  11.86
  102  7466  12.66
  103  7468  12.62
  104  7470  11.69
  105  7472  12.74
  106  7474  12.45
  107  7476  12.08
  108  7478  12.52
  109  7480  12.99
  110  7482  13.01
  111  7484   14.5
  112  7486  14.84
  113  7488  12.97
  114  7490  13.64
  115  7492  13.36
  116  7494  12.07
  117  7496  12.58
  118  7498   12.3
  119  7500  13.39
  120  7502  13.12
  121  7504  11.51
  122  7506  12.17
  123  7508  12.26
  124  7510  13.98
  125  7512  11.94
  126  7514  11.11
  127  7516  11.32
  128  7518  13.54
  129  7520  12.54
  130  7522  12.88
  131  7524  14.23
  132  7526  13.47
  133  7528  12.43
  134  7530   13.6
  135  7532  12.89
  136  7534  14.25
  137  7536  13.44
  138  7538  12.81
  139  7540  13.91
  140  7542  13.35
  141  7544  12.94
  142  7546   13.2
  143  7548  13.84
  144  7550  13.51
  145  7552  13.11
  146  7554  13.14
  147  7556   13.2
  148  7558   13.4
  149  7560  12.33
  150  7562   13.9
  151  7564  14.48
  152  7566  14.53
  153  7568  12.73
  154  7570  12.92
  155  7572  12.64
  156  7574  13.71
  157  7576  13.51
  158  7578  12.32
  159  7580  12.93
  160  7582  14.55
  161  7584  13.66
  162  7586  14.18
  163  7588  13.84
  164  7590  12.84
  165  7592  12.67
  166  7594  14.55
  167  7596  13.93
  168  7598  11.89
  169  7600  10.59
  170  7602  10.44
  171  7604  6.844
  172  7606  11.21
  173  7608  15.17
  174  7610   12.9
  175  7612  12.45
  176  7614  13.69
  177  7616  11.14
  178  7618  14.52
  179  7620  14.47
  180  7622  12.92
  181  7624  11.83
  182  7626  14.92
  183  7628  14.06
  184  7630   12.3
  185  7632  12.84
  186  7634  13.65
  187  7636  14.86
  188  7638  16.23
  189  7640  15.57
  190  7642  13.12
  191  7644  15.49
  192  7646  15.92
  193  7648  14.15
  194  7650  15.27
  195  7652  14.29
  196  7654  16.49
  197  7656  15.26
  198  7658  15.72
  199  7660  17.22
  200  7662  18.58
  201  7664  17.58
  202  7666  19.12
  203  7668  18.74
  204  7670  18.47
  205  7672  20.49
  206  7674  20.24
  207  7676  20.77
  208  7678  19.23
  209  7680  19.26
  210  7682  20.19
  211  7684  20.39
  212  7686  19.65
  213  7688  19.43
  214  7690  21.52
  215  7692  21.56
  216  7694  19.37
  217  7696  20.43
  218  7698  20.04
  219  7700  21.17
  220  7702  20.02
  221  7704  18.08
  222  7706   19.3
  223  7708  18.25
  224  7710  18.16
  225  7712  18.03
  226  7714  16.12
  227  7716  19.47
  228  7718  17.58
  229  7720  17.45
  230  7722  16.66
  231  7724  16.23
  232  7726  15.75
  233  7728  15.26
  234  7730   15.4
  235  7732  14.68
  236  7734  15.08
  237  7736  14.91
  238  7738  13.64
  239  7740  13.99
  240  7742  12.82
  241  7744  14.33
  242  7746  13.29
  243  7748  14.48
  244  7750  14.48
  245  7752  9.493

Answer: 0.98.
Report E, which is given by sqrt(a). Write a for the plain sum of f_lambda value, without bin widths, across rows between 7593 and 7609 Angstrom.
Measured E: 10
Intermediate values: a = 95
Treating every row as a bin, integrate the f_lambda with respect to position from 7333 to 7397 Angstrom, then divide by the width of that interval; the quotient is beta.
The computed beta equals 12.1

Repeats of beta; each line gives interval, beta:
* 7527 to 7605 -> 13.1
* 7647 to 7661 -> 15.5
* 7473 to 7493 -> 13.2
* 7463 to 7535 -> 12.8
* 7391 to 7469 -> 12.5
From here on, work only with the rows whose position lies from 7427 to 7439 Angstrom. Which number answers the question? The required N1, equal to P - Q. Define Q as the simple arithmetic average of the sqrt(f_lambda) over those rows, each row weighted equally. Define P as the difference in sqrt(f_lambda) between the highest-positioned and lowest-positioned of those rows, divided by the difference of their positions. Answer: -3.59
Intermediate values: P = 0.018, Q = 3.61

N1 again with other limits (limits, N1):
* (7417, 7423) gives -3.50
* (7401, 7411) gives -3.59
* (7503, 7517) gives -3.47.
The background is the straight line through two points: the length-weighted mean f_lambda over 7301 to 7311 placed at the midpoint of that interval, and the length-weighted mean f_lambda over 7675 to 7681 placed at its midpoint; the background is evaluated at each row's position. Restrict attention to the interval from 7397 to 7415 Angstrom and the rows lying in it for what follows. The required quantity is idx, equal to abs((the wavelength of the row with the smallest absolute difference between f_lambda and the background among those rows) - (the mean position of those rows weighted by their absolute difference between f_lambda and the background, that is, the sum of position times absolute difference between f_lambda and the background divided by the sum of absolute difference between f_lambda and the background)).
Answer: 4.2 Angstrom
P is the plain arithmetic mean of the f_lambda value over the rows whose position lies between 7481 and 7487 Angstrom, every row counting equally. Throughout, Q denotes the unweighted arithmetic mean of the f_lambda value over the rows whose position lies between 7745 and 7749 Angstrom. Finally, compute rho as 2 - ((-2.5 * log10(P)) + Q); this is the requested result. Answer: -9.0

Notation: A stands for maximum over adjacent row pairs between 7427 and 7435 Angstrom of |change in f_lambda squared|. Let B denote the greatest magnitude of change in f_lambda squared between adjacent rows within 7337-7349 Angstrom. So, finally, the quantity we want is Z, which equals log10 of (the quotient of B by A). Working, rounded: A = 55.5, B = 17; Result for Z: -0.50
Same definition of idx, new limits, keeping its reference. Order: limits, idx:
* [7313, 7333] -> 0.1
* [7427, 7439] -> 0.7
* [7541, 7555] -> 0.1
